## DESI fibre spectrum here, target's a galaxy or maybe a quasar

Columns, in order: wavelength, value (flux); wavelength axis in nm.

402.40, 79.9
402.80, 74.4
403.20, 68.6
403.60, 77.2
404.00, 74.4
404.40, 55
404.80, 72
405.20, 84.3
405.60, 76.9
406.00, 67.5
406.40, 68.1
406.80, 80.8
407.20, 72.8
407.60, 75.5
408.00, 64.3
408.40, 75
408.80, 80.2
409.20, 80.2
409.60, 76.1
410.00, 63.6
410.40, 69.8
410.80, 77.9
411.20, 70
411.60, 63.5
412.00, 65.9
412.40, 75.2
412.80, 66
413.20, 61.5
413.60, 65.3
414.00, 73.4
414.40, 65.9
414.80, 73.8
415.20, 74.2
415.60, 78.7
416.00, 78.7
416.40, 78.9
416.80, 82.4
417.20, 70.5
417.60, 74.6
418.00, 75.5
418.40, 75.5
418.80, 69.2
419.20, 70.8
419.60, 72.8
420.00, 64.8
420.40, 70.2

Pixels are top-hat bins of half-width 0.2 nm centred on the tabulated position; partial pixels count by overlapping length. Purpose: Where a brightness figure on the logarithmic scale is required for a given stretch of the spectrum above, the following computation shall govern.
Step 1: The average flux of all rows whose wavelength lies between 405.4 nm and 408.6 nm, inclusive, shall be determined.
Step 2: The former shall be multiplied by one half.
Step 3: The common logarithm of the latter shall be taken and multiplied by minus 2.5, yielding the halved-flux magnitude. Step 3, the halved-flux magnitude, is -3.90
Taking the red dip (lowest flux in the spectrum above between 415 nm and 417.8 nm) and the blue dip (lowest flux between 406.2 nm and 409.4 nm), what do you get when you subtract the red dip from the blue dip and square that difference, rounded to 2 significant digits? 38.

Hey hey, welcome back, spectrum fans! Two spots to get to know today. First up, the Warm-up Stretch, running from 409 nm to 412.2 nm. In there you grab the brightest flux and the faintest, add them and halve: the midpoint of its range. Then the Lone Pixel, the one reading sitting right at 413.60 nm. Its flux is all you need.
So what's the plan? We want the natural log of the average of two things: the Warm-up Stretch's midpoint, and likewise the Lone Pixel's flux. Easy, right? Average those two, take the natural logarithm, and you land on 4.228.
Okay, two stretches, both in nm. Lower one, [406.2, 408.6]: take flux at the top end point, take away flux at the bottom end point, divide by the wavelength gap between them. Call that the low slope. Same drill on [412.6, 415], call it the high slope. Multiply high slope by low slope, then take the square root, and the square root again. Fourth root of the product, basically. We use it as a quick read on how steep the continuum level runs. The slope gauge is 1.9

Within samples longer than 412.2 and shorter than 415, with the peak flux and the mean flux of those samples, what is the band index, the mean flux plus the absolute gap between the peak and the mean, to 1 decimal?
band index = 75.2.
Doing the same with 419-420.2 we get 72.8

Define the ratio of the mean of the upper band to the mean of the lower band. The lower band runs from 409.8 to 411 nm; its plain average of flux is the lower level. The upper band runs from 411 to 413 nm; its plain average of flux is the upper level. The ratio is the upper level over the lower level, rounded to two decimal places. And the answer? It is 0.97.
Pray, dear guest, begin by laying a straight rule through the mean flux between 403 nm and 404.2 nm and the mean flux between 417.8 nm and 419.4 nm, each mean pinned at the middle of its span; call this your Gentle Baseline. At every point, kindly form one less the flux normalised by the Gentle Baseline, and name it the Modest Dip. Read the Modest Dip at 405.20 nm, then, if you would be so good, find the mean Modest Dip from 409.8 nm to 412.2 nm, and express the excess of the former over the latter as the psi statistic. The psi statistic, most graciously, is -0.21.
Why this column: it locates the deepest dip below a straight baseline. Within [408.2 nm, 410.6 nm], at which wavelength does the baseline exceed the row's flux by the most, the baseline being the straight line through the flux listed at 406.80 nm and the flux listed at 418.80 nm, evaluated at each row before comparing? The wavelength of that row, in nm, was 410.00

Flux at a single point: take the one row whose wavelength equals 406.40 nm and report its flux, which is 68.1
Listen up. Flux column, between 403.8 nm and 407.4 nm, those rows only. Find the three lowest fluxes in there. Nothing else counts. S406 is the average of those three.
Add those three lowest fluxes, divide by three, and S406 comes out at 63.5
